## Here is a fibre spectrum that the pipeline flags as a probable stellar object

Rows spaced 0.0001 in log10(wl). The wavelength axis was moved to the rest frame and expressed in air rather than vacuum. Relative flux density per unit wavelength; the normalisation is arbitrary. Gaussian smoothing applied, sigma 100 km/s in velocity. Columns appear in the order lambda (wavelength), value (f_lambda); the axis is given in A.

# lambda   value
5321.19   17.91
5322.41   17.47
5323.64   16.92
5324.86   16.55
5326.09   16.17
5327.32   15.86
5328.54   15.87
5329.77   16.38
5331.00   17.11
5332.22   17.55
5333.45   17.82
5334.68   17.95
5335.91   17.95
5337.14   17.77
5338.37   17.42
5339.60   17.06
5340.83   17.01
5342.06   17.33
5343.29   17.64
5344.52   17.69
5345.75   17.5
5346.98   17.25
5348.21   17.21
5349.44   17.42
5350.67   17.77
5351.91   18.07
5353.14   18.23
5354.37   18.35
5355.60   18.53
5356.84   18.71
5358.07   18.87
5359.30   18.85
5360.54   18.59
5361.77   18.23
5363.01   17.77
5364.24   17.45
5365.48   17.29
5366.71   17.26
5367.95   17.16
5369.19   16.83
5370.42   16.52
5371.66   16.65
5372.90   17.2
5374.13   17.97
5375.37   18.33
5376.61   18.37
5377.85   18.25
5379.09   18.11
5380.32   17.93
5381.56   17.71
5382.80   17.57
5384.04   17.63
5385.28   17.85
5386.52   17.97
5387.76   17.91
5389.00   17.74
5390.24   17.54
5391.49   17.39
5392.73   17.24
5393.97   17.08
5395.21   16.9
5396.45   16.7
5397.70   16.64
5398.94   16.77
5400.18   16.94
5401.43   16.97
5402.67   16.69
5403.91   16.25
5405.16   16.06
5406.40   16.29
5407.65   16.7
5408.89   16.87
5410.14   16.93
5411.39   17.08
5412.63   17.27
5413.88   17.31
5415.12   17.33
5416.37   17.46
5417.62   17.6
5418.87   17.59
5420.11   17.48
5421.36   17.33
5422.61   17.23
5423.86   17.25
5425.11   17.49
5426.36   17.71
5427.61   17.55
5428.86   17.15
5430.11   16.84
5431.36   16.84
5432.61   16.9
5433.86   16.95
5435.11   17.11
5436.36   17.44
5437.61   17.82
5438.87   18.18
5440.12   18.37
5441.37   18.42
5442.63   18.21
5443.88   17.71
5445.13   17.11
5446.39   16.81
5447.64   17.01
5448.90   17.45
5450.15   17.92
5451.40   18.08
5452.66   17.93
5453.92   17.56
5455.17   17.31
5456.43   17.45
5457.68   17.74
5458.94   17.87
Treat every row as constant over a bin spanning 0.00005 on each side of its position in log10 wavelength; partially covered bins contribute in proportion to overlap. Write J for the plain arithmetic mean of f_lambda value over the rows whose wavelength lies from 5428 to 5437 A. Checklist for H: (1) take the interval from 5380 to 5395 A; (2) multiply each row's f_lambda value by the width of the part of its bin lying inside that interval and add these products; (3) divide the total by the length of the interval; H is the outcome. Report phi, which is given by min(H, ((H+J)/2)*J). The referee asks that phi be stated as 17.6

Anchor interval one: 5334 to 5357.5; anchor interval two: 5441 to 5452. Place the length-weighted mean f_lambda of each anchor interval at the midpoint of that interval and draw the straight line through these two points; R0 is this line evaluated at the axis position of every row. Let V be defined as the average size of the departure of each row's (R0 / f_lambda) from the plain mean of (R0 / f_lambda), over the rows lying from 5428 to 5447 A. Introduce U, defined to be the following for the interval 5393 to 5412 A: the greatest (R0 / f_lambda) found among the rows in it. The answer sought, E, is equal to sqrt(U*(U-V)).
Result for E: 1.08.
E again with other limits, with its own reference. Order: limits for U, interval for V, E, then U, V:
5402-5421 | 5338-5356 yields 1.09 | 1.10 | 0.022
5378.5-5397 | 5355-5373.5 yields 1.04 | 1.06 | 0.041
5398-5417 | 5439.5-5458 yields 1.09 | 1.10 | 0.023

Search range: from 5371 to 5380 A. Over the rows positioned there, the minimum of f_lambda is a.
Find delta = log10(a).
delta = 1.22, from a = 16.65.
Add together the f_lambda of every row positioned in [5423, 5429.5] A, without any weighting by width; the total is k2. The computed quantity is 87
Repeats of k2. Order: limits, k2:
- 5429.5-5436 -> 85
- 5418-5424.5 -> 87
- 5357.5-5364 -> 92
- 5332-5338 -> 89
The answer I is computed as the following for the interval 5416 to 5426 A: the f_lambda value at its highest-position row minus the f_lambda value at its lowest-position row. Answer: 0.0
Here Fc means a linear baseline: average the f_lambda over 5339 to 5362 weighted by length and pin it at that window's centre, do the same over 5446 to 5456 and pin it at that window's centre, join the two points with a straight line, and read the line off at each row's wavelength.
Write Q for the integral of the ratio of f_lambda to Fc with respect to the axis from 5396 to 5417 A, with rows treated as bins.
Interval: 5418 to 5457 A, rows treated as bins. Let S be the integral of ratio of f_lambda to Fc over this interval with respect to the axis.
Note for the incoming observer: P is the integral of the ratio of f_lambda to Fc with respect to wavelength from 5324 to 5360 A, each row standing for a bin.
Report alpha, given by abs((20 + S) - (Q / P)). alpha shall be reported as 58.2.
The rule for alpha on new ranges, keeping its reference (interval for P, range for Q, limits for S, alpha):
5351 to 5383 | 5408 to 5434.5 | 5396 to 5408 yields 30.4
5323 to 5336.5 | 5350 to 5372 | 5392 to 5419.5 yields 44.6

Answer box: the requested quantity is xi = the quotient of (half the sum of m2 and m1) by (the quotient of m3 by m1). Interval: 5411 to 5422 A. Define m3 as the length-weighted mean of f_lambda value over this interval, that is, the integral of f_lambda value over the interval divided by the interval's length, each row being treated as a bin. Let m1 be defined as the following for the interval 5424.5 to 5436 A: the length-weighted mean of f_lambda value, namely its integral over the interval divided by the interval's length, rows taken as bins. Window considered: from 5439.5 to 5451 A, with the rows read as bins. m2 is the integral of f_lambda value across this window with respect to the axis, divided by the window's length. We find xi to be 17.2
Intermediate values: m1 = 17.2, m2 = 17.7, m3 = 17.4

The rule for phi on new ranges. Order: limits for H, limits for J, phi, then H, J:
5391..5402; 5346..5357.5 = 17.0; 17.0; 17.9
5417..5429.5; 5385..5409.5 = 17.4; 17.4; 17.0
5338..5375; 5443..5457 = 17.7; 17.7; 17.5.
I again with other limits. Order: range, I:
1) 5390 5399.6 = -0.8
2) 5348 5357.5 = 1.5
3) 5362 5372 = -1.1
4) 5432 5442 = 1.5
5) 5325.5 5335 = 1.8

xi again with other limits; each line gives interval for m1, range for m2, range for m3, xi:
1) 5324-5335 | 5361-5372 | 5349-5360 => 15.6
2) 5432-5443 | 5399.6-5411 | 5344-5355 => 17.1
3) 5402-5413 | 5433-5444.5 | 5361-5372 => 16.6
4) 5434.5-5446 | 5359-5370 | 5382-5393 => 17.9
